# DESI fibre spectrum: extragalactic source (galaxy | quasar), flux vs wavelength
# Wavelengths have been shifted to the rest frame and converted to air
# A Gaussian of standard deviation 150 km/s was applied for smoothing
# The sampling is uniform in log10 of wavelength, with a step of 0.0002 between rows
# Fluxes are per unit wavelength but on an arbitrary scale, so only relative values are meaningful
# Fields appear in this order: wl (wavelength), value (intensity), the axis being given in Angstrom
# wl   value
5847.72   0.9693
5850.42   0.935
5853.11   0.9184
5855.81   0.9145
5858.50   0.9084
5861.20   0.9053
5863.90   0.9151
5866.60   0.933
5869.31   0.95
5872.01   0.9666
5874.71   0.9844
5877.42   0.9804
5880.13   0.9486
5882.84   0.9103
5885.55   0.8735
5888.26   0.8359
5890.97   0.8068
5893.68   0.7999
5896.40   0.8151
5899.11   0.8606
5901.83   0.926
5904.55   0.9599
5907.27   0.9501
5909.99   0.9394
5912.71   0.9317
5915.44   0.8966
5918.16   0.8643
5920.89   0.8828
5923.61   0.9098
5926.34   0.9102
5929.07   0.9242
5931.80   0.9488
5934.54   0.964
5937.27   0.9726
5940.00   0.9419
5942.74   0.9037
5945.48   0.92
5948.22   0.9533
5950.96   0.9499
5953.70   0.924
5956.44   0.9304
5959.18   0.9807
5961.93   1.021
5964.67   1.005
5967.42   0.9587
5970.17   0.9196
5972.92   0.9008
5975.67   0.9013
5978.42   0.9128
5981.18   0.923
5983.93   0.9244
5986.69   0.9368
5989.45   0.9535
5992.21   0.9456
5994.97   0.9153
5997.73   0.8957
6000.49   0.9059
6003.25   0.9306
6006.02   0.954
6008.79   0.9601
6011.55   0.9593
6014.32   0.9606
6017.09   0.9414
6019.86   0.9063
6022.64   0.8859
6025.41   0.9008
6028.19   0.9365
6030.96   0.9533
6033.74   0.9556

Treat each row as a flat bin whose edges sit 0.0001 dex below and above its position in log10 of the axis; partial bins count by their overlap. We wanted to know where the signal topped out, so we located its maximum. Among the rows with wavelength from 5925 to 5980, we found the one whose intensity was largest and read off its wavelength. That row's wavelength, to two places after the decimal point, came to 5961.93 Angstrom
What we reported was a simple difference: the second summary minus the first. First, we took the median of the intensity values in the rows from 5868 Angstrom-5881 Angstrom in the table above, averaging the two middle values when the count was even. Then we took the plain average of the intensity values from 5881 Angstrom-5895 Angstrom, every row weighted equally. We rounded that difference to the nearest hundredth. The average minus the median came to -0.12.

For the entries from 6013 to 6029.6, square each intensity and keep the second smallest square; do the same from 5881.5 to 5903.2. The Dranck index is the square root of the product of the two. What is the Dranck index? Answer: 0.73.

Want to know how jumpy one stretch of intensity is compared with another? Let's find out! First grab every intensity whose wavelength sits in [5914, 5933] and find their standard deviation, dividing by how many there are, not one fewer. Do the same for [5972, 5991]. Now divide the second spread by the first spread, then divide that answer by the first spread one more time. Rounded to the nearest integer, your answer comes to 27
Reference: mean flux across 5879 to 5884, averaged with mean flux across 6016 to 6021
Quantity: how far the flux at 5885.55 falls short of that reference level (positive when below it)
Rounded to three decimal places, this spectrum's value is 0.053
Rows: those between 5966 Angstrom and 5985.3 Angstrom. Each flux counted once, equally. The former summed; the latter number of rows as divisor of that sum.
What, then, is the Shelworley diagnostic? 0.920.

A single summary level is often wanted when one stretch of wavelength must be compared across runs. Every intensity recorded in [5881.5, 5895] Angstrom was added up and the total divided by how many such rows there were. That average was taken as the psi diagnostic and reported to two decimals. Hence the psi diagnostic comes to 0.85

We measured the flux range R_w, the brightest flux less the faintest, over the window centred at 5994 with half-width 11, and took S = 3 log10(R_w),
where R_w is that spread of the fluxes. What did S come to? -3.7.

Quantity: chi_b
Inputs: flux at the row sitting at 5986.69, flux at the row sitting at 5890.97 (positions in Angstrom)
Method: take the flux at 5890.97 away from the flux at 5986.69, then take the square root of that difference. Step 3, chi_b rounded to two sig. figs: 0.36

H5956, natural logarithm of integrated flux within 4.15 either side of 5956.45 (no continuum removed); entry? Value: 2.1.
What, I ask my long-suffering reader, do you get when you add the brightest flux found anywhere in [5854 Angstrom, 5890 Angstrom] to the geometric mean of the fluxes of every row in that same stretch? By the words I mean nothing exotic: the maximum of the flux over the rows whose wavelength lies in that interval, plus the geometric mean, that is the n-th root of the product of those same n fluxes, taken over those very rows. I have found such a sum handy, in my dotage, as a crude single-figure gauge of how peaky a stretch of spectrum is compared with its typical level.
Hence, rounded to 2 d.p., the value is 1.91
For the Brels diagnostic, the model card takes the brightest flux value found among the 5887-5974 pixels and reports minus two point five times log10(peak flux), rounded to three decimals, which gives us -0.023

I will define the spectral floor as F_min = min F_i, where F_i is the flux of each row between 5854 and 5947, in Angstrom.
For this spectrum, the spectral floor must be 0.7999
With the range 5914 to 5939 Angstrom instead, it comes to 0.8643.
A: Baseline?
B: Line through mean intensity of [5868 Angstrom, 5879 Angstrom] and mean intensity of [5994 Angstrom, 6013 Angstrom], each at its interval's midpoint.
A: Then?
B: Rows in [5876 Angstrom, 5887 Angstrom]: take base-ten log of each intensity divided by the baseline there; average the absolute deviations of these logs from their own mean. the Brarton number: 0.017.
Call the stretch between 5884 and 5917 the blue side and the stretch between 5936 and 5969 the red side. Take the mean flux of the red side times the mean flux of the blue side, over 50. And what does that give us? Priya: 0.0169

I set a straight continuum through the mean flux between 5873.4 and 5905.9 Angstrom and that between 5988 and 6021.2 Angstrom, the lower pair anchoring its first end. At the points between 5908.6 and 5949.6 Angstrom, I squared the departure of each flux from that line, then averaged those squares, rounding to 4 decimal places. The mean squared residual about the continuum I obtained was 0.0011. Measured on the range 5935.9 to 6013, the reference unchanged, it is 0.0013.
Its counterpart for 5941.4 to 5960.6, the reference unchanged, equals 0.0010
